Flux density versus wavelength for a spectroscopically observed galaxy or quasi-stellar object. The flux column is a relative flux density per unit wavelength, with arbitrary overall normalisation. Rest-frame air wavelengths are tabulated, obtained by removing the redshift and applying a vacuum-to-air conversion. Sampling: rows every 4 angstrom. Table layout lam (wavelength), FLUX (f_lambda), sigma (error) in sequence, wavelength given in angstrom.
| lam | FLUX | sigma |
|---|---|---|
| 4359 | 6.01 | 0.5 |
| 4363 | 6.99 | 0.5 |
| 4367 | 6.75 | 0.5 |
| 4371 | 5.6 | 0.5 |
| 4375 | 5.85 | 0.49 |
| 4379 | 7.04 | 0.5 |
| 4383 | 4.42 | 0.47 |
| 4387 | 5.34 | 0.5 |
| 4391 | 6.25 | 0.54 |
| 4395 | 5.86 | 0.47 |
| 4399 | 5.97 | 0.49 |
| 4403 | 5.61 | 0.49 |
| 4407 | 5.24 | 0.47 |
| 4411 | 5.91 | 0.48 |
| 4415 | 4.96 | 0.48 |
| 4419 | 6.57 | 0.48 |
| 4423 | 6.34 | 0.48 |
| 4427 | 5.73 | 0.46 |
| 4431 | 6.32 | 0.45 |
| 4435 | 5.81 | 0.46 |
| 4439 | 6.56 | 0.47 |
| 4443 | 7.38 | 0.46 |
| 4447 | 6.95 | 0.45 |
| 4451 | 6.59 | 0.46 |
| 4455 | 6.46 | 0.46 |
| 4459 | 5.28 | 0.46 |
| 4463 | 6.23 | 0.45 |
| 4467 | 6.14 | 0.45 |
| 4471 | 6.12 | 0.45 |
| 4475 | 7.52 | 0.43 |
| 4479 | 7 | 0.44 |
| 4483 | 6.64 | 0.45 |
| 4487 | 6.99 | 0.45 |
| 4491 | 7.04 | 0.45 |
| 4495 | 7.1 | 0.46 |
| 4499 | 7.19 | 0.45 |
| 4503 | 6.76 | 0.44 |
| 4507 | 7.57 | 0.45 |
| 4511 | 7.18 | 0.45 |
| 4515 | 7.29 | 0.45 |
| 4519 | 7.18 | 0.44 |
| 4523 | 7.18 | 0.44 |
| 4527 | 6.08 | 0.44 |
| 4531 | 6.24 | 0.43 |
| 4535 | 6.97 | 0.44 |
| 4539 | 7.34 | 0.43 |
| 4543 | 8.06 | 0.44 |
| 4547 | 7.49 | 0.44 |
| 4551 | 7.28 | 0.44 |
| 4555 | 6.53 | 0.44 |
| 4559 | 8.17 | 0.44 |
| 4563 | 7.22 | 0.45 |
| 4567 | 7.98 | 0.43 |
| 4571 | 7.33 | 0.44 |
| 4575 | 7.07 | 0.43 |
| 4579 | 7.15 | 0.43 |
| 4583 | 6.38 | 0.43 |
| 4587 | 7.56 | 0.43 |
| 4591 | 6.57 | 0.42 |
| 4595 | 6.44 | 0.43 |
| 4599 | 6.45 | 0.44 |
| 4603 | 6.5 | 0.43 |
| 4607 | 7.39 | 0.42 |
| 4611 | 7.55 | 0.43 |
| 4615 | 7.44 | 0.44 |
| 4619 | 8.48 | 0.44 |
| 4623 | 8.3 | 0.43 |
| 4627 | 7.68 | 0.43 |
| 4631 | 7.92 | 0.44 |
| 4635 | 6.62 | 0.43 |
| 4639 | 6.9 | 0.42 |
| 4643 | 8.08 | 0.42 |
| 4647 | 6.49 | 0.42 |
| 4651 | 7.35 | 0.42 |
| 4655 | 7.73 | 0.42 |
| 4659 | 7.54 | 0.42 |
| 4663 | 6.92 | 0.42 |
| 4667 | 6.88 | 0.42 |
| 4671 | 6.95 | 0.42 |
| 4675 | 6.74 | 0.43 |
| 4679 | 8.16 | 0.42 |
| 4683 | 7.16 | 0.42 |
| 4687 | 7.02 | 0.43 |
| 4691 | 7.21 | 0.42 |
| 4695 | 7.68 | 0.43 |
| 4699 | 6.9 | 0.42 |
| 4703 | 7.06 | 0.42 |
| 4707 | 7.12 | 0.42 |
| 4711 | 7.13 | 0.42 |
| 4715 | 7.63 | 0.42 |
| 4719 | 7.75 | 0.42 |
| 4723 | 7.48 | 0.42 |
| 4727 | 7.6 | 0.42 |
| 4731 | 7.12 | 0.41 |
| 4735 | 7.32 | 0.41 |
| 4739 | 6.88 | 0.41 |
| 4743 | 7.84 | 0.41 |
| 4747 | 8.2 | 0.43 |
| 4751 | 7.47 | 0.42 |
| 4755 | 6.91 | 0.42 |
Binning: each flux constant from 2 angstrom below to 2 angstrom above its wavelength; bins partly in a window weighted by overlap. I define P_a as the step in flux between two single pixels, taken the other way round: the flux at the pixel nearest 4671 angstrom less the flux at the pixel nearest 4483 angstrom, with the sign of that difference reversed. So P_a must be -0.3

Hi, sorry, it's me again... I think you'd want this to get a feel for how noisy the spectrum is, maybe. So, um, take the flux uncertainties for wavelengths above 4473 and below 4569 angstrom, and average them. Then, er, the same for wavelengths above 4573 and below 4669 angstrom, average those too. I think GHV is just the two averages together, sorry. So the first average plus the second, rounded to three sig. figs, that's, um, 0.870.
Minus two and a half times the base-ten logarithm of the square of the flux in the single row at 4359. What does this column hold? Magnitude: -3.89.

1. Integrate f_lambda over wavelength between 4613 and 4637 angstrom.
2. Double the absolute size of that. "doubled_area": 372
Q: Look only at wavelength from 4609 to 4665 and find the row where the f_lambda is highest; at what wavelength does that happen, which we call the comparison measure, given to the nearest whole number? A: 4619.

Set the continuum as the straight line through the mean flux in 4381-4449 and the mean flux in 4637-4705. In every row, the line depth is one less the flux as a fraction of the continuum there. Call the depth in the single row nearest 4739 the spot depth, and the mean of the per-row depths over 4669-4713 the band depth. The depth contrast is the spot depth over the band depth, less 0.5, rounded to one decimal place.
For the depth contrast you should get 4.7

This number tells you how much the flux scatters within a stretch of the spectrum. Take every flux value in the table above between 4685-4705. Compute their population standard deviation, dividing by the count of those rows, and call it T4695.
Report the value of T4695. 0.27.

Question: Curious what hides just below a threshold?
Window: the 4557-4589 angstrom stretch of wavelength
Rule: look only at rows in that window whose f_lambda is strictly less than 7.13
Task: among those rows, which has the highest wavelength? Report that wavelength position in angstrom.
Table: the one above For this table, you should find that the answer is 4583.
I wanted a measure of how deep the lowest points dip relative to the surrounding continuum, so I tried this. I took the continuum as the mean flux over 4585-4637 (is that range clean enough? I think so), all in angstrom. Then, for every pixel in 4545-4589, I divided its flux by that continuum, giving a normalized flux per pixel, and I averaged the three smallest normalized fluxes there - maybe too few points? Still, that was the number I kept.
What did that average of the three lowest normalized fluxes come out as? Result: 0.91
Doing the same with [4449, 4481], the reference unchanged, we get 0.80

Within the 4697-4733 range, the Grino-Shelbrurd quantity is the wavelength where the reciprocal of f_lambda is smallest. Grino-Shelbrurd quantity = 4719 angstrom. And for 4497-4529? 4507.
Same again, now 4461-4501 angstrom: 4475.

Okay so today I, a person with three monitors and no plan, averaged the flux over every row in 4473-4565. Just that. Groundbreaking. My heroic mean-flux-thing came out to 7.1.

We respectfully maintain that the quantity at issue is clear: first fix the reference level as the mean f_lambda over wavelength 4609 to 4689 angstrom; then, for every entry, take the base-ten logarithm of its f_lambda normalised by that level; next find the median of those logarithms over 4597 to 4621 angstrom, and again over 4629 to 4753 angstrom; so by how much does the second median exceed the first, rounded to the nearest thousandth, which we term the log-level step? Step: -0.012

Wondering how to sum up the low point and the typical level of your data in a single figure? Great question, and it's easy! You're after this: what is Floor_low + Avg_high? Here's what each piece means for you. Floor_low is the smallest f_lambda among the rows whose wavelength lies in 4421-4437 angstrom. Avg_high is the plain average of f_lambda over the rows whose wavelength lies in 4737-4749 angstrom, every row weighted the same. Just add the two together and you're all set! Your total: 13.4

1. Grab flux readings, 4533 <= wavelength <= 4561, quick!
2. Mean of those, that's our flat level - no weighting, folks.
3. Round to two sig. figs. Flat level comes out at 7.4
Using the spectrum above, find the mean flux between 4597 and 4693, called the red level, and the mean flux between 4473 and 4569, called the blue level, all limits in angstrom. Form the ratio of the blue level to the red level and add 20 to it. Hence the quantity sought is 21.0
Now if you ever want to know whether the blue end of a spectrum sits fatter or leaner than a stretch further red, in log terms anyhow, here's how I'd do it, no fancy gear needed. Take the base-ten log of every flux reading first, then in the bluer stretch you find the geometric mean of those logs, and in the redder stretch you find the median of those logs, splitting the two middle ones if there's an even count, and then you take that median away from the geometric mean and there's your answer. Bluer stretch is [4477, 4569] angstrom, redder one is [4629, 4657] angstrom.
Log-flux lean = -0.01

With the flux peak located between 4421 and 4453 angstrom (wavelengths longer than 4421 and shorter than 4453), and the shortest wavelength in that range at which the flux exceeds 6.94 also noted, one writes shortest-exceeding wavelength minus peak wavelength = 0 angstrom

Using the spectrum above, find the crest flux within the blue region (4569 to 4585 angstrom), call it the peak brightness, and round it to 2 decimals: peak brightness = 7.33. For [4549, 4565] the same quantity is 8.17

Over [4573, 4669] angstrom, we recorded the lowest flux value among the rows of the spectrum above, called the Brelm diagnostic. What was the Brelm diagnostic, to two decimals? 6.38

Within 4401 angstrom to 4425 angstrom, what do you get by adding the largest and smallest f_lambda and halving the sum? 5.8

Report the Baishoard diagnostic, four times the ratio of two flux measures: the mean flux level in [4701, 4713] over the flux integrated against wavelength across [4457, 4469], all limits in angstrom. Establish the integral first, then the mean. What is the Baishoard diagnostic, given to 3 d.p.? 0.402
